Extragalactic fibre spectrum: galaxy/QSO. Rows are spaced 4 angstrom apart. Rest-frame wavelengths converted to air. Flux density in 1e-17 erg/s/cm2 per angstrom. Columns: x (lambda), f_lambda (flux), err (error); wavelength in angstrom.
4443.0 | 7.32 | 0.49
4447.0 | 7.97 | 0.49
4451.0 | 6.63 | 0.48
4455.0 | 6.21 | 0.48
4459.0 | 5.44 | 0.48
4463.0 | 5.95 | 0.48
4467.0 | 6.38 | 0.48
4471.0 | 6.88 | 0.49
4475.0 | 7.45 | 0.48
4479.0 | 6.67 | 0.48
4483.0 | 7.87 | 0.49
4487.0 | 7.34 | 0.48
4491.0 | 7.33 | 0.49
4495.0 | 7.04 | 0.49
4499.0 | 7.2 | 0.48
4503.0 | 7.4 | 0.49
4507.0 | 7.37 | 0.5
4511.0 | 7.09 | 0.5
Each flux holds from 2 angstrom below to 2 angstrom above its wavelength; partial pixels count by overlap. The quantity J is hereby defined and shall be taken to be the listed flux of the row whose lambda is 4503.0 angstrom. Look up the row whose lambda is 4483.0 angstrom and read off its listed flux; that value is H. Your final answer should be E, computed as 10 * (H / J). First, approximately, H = 7.87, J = 7.4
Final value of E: 10.6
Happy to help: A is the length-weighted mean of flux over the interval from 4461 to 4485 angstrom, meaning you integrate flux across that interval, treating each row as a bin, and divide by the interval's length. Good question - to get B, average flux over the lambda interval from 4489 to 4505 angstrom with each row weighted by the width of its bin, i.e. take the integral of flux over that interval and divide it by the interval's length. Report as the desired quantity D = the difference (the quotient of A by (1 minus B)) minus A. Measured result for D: -7.97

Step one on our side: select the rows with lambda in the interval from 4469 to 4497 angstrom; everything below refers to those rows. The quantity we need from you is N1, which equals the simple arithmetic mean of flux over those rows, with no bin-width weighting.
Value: 7.2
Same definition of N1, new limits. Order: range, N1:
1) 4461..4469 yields 6.2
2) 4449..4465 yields 6.1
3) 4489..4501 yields 7.2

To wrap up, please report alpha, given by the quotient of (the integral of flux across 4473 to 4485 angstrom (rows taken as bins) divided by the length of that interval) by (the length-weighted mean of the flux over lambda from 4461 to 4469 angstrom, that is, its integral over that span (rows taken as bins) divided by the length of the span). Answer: 1.2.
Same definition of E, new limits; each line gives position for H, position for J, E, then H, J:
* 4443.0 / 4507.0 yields 9.9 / 7.32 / 7.37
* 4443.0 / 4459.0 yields 13.5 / 7.32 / 5.44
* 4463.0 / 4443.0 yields 8.1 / 5.95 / 7.32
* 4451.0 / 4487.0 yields 9.0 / 6.63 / 7.34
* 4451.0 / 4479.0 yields 9.9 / 6.63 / 6.67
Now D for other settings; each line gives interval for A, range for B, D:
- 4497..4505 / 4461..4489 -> -8.53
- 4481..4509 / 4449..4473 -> -8.77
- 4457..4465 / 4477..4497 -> -6.61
